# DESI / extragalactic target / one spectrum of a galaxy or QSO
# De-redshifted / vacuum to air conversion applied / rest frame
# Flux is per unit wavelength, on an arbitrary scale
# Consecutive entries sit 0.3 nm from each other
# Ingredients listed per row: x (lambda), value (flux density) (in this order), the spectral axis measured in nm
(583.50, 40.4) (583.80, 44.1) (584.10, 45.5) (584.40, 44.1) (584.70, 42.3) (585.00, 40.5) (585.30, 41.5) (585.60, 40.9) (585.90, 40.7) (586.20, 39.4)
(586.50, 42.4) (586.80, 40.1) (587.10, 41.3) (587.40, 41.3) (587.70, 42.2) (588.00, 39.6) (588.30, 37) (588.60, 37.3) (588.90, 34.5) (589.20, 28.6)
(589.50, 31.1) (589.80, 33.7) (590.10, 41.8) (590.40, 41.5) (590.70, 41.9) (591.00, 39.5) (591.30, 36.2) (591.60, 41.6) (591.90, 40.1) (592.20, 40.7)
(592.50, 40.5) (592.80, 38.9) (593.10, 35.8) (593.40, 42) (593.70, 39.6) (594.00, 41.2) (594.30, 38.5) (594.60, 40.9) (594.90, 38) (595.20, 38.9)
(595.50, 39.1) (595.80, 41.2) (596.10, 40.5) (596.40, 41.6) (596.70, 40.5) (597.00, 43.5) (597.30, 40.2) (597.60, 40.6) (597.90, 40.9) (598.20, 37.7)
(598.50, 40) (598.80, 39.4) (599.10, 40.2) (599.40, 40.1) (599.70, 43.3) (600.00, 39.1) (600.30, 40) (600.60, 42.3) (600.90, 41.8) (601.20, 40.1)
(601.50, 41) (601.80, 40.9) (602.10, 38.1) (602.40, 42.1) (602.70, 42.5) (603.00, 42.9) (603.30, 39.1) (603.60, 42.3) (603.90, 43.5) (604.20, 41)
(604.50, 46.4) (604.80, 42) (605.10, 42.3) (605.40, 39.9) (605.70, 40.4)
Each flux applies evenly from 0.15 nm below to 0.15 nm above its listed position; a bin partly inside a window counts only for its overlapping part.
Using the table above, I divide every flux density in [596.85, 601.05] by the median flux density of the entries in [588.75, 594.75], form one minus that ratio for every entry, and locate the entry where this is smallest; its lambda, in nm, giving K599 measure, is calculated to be 597.00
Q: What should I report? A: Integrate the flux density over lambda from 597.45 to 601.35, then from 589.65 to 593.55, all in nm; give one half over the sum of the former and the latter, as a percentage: 0.160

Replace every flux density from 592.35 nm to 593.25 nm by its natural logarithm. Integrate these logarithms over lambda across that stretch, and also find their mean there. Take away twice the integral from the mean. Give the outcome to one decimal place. -2.9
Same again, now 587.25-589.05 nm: -9.5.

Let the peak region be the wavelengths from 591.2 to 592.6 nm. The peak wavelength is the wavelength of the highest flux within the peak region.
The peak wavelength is 591.60 nm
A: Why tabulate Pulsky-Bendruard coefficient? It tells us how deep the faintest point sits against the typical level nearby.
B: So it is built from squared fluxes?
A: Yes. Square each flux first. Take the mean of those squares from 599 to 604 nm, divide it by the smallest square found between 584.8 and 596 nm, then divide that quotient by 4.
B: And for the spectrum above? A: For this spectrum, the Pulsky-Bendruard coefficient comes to 0.52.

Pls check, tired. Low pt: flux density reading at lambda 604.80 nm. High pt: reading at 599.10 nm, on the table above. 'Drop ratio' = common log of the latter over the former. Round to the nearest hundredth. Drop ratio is -0.02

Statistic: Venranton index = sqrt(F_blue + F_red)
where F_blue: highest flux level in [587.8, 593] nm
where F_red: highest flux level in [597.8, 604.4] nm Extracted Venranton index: 9.24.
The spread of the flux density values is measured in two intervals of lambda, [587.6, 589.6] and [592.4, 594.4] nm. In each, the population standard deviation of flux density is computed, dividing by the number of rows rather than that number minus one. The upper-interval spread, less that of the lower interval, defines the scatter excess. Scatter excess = -2.5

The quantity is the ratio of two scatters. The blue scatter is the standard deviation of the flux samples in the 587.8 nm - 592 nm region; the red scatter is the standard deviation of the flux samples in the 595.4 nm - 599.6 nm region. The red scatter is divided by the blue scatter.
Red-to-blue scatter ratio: 0.31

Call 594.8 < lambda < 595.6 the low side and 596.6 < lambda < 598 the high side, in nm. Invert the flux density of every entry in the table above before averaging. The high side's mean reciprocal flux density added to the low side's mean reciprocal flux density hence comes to 0.0502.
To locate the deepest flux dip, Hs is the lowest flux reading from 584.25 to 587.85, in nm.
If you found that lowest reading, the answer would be 39.4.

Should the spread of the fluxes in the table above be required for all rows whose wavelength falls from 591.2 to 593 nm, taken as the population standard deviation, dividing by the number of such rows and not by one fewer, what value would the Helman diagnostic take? 1.7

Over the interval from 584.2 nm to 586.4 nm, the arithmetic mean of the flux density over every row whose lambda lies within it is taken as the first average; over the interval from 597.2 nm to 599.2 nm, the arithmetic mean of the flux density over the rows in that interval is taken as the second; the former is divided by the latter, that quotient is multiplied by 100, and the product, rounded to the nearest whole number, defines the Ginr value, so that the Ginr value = 104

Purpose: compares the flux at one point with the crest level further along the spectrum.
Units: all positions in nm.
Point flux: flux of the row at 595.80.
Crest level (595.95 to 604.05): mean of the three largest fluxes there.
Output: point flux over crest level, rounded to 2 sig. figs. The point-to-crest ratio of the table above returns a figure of 0.95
